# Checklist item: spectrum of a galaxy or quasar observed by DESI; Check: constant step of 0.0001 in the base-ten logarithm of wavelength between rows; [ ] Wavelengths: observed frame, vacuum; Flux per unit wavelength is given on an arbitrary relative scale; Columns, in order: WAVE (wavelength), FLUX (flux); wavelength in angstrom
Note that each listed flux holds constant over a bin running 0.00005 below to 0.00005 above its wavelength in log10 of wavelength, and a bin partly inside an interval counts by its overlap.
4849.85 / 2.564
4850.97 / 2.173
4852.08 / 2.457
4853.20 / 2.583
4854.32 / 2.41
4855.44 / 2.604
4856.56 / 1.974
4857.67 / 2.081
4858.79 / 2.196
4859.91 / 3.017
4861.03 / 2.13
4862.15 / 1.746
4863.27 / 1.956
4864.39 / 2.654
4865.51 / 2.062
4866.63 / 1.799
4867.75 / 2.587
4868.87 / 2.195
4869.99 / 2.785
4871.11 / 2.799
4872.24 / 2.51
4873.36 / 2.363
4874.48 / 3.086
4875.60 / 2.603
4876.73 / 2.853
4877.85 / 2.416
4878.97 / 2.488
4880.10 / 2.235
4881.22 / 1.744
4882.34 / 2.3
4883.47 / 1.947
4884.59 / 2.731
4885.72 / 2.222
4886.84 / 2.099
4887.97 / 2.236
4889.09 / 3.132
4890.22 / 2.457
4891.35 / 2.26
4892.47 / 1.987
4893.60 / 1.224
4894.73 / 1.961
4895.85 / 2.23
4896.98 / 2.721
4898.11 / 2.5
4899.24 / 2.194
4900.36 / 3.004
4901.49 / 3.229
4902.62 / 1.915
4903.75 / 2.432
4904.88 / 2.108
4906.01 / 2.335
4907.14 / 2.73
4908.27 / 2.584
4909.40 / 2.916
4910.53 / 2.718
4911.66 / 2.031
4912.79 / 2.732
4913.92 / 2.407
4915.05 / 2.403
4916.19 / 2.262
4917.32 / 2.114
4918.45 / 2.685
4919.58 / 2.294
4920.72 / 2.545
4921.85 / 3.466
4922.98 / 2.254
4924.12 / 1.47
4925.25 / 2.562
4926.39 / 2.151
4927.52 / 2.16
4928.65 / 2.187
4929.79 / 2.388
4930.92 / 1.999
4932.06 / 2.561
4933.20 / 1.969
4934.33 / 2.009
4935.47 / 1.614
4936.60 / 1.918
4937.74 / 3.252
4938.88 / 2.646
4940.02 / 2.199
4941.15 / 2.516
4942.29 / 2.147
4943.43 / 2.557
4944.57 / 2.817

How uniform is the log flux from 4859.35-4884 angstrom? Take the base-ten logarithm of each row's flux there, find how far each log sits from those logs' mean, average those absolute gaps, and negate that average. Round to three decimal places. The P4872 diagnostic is -0.062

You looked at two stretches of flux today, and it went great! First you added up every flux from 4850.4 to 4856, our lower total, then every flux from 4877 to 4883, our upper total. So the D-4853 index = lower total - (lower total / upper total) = 11.1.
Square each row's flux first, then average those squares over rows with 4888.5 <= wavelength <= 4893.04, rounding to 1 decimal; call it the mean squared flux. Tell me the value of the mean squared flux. 6.2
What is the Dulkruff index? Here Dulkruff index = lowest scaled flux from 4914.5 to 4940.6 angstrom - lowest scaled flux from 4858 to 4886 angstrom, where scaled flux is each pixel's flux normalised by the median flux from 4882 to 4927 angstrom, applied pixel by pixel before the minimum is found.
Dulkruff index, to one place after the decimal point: -0.1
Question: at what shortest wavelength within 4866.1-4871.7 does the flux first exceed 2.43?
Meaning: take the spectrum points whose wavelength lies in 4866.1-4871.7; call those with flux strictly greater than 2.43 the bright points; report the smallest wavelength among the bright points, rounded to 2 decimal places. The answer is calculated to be 4867.75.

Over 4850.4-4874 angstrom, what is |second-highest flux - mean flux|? 0.46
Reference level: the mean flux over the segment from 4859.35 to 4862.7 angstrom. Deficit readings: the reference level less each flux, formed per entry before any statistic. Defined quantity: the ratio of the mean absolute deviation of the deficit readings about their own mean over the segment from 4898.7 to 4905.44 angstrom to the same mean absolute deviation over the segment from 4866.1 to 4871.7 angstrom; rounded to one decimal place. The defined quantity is 1.2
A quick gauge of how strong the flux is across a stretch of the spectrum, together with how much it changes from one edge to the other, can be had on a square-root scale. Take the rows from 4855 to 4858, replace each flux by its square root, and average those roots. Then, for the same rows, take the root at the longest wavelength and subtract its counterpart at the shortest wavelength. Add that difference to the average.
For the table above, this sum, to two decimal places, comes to 1.32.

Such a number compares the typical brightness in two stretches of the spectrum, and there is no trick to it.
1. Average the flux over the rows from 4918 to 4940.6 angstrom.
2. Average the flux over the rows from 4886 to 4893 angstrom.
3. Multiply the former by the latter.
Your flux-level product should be 5.5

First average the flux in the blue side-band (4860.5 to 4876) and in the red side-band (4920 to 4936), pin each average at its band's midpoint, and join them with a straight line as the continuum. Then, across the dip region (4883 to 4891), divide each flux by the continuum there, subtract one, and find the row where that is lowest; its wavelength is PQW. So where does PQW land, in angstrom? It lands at 4883.47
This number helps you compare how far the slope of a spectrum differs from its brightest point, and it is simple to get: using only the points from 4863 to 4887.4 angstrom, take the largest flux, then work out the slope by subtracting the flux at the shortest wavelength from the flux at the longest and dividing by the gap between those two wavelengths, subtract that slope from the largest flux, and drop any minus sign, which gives 3.08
